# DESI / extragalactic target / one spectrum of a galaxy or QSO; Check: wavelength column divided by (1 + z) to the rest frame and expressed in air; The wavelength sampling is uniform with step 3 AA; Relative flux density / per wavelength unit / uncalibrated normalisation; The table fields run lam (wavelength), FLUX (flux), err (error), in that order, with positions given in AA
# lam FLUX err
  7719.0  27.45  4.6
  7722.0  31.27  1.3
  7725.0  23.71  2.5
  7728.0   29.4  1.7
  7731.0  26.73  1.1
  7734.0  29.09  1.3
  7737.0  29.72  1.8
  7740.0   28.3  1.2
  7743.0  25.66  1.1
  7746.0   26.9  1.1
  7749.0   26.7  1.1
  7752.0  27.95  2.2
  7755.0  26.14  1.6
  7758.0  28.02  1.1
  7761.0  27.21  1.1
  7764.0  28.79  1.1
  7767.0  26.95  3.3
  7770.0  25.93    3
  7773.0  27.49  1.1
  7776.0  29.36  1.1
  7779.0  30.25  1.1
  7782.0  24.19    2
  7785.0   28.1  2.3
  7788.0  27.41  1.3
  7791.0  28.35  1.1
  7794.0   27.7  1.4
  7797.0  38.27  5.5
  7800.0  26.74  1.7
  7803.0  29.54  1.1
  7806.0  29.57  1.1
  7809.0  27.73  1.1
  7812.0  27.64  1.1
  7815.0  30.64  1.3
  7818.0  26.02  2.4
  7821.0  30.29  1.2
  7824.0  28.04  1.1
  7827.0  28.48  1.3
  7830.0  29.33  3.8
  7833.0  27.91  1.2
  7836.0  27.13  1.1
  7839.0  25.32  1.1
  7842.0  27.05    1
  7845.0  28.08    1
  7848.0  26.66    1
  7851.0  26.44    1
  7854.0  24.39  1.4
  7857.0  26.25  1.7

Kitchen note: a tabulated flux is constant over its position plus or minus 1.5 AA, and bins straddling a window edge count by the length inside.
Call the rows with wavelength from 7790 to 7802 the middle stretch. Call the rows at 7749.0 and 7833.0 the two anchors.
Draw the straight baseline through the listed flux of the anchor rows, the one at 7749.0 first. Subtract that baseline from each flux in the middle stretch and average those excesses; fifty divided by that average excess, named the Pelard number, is 17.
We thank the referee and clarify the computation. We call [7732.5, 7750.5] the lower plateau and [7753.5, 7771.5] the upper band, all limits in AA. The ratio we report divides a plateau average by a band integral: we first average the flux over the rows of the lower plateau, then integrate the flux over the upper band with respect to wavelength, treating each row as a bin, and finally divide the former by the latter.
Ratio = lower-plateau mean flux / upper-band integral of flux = 0.057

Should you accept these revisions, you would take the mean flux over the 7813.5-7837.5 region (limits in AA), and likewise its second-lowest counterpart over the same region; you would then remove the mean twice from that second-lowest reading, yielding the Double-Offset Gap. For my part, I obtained -29.8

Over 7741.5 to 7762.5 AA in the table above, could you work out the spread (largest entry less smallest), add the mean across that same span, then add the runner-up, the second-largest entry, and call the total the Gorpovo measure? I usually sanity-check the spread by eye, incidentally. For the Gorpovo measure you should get 57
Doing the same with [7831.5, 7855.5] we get 58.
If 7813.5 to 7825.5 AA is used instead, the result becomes 64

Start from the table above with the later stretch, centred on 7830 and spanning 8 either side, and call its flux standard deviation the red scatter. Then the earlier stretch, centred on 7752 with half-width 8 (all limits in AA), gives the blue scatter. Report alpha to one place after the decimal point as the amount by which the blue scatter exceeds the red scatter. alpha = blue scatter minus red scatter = 0.0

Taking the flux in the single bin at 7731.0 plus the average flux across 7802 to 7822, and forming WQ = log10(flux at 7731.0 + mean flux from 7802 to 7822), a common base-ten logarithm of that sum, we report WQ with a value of 1.74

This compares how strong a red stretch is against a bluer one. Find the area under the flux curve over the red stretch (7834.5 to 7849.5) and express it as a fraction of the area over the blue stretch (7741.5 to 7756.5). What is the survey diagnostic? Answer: 1.007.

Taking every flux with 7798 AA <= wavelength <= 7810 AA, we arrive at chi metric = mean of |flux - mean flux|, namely 1.16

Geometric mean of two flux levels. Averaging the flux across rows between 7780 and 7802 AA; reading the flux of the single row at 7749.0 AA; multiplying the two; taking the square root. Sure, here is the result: 27.7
